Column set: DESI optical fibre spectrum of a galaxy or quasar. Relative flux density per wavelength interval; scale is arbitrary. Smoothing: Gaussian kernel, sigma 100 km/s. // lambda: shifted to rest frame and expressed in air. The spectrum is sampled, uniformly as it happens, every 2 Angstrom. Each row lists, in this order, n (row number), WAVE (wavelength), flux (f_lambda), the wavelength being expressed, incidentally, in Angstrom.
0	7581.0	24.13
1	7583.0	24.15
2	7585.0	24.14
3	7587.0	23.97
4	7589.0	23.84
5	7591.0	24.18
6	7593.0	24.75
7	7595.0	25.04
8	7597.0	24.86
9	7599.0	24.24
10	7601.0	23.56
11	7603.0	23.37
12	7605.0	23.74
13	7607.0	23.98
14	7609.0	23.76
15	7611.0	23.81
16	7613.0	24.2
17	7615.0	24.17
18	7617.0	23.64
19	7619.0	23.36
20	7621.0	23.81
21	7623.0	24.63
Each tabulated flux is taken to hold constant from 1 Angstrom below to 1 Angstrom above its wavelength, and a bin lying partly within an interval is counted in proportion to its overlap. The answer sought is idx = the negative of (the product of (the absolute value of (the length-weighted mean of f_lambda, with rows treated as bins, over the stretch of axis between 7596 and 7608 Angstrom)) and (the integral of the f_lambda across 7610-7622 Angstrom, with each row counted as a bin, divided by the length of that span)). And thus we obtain -571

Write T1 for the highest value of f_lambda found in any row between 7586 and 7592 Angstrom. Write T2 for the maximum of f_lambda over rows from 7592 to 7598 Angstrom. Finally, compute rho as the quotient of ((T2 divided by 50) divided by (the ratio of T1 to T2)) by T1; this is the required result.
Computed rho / 0.0214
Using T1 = 24.18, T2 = 25.04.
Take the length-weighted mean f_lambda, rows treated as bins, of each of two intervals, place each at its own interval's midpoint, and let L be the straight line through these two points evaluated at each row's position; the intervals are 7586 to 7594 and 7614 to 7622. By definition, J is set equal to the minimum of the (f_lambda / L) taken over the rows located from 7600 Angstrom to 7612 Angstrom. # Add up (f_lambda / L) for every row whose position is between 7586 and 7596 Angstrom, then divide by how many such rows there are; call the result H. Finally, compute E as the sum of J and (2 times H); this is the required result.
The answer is 2.990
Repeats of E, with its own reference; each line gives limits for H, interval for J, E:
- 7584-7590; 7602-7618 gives 2.954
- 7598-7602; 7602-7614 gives 2.964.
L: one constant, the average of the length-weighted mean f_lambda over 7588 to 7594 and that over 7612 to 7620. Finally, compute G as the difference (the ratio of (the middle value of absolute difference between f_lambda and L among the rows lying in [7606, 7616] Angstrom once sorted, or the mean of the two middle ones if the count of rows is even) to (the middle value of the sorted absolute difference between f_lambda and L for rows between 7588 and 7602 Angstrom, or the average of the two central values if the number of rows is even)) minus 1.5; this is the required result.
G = -1.2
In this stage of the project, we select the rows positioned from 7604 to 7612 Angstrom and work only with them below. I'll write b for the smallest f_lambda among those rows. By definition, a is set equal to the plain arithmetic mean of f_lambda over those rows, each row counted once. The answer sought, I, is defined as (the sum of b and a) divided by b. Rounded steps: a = 23.8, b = 23.74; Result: 2.00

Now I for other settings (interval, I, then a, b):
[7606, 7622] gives 2.02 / 23.8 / 23.36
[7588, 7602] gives 2.03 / 24.4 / 23.56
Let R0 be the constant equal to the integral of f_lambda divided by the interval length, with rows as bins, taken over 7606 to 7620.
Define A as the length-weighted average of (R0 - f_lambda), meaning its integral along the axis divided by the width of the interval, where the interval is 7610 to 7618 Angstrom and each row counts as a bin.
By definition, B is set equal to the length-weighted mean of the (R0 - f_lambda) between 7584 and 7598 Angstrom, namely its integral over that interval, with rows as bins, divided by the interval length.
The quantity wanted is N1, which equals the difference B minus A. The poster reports -0.4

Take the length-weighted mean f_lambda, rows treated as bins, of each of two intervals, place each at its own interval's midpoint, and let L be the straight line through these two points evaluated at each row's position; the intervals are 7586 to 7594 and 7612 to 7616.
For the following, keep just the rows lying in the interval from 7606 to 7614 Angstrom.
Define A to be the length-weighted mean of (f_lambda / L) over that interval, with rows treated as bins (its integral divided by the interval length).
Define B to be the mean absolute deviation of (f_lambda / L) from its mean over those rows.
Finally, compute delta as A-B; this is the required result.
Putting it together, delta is 0.98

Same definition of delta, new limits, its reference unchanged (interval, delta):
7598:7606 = 0.97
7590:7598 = 1.01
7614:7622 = 0.97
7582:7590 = 0.99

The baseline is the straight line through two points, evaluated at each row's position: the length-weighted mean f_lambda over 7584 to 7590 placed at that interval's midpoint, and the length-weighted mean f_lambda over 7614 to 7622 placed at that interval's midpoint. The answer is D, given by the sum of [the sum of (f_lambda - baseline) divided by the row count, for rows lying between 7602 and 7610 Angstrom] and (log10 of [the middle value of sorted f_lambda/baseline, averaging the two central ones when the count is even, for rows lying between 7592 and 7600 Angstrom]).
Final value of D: -0.1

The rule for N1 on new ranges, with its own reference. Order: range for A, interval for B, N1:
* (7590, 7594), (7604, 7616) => 0.5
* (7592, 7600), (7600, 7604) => 1.3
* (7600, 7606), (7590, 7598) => -1.2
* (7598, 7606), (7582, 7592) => -0.3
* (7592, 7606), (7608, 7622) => 0.4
